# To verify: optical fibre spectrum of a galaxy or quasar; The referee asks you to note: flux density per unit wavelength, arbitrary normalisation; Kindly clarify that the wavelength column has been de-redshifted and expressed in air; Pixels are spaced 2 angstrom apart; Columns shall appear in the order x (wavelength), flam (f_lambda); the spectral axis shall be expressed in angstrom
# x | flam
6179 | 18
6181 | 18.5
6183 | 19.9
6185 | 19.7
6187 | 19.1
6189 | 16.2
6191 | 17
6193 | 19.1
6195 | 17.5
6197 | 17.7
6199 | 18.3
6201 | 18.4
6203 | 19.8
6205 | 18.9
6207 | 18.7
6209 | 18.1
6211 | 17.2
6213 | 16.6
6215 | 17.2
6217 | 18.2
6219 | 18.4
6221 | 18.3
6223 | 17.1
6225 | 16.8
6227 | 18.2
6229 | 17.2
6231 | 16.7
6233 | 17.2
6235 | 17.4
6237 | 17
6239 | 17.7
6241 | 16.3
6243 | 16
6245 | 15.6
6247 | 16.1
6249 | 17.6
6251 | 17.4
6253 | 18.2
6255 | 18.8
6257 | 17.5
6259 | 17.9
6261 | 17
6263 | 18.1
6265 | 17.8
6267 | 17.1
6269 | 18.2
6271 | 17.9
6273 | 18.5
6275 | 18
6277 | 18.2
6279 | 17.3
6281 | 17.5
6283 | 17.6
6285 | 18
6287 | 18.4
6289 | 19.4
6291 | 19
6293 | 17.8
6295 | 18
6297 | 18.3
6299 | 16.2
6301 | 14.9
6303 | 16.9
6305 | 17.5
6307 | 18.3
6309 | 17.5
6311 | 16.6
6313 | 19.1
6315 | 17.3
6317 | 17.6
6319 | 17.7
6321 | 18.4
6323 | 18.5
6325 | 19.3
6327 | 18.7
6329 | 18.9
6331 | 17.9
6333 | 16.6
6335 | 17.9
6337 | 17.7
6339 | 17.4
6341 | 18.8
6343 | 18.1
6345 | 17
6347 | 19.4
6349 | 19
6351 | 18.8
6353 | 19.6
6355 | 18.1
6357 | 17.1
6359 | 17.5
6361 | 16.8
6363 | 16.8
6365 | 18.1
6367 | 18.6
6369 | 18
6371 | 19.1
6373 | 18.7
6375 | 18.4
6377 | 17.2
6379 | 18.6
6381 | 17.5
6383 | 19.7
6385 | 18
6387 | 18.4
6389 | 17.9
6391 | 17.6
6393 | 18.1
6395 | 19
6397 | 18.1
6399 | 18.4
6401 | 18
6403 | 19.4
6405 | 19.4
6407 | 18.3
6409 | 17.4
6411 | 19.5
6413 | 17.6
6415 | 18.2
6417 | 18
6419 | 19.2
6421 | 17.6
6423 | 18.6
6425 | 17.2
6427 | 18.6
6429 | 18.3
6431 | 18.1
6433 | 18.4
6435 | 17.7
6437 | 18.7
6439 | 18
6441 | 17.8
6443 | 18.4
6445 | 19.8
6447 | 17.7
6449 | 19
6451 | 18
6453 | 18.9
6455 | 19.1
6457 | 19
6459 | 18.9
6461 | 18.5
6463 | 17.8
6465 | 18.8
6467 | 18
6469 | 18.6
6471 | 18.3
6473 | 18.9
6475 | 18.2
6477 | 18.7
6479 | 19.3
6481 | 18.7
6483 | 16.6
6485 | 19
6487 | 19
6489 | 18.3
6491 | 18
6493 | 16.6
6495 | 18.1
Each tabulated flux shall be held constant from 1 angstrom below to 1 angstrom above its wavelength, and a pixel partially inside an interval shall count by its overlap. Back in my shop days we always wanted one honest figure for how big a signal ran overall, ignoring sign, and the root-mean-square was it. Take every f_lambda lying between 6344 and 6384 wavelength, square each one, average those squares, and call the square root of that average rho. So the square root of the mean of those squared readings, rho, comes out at 18.2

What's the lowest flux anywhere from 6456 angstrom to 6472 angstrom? 17.8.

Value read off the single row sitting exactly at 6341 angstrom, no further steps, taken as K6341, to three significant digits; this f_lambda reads 18.8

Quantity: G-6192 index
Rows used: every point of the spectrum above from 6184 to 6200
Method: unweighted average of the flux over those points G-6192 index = 18.1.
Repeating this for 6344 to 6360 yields 18.3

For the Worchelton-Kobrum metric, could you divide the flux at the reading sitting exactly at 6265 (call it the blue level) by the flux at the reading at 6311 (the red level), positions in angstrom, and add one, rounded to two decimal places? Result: 2.07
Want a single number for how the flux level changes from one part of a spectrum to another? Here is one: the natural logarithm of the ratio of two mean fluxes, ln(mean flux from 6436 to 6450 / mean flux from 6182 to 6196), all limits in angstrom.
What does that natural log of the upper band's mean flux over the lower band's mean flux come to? 0.01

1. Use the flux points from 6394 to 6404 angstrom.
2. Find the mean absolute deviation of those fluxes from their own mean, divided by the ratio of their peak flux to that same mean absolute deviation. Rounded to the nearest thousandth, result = 0.013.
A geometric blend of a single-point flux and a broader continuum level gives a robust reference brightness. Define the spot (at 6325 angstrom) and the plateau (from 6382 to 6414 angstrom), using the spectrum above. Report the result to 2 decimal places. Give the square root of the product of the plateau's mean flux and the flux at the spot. 18.86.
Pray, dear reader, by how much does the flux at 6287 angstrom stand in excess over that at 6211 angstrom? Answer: 1.2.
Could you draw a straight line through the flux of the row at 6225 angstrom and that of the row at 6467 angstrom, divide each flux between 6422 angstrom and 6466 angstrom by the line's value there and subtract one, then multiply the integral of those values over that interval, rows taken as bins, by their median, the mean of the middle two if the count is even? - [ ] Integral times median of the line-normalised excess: 0.040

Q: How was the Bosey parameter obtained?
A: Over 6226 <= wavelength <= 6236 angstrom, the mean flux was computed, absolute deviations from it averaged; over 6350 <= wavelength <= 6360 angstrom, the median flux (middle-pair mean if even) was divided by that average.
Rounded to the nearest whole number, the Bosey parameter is 49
